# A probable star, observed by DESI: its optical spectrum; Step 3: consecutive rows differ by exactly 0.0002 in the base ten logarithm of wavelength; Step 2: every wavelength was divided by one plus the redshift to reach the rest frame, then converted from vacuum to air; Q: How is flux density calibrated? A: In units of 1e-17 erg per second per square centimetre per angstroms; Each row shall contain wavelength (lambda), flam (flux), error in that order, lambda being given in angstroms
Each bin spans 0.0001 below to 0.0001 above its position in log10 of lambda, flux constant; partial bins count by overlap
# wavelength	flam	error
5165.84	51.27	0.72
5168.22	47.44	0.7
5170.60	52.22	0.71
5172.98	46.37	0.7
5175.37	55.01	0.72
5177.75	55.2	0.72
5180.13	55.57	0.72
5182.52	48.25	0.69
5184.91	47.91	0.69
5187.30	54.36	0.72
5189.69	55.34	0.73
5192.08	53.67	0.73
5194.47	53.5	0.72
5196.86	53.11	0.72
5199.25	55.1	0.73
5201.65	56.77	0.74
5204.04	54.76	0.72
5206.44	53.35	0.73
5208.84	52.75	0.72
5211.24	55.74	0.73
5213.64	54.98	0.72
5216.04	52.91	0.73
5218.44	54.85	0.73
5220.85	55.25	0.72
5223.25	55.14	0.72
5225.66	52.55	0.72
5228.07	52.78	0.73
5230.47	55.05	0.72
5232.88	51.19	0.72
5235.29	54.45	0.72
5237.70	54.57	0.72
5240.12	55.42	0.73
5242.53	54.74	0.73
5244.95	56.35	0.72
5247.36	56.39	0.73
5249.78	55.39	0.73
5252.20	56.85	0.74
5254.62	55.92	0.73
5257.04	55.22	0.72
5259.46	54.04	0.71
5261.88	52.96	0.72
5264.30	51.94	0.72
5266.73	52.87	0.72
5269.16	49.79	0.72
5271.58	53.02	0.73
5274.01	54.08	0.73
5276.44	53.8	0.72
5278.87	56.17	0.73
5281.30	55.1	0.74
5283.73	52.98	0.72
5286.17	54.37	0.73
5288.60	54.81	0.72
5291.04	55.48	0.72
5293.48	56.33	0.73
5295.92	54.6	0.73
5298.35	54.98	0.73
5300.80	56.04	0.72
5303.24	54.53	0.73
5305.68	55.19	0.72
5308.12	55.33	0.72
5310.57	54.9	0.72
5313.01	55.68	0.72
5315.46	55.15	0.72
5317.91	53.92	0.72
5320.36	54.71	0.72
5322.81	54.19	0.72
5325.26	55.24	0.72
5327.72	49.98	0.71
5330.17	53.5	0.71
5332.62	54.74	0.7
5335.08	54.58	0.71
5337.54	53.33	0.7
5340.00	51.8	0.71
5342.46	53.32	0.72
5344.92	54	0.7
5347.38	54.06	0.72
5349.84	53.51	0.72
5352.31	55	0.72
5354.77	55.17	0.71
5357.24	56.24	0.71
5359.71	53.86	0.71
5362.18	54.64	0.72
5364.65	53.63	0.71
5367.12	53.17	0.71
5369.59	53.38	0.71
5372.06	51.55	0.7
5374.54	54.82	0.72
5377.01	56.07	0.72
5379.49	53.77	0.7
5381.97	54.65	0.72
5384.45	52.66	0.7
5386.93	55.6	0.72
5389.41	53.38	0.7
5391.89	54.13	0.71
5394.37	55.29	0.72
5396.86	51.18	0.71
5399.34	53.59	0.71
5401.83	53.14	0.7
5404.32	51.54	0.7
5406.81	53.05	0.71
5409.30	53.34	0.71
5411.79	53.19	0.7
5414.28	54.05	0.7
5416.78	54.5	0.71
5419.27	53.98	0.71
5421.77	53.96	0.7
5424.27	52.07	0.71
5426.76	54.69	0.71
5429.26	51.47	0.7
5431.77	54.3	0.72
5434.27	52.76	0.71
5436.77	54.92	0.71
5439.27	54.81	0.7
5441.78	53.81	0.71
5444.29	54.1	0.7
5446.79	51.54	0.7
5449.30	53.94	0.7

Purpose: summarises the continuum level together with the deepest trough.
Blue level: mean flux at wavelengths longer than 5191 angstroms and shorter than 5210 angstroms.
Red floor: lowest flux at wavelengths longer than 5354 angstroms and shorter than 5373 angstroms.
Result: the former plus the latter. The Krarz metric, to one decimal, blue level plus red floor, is 105.7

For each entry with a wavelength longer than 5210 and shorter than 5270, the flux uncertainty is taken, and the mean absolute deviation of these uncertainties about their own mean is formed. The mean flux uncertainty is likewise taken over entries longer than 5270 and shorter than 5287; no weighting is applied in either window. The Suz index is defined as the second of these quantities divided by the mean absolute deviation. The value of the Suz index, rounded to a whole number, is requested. 130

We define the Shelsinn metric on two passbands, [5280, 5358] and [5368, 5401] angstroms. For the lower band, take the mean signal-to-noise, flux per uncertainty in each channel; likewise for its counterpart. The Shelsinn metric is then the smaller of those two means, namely 75.8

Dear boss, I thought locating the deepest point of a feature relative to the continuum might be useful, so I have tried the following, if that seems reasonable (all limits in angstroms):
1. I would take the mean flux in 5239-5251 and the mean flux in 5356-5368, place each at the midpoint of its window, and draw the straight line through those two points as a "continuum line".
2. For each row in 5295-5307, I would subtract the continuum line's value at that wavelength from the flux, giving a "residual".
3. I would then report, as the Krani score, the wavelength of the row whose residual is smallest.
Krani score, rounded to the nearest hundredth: 5295.92 angstroms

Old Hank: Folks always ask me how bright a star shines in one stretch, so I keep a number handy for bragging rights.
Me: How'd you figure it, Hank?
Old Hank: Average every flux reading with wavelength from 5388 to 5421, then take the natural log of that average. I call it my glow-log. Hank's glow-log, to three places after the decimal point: 3.978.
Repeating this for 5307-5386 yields 3.990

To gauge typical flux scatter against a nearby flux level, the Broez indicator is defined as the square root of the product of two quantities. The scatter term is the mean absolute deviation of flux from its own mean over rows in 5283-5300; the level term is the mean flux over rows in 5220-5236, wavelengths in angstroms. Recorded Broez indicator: 6.1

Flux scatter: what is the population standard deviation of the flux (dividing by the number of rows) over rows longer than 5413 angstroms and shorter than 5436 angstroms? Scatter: 1.08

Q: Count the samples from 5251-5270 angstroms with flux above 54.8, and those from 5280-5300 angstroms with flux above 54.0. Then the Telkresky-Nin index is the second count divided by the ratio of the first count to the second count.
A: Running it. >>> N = 16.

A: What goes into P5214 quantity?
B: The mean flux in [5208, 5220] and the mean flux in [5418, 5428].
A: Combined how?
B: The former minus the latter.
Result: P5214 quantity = 0.6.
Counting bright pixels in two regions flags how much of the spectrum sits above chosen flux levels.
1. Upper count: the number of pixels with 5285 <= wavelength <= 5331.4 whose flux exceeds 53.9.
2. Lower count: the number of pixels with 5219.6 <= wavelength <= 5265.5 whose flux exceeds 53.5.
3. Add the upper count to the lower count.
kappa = 31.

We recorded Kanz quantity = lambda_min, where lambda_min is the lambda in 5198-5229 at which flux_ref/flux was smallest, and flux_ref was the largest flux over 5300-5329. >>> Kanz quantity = 5201.65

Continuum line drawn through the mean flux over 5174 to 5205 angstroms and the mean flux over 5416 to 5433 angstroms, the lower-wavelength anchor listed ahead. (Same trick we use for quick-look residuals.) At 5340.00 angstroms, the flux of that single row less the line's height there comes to -1.8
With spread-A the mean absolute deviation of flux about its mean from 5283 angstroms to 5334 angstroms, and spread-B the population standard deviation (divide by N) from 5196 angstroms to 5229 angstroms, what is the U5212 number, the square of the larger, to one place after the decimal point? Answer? 1.7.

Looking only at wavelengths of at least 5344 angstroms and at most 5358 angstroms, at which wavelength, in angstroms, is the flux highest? 5357.24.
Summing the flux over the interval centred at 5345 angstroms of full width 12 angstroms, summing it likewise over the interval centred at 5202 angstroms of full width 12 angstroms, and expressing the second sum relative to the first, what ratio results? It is 1.024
